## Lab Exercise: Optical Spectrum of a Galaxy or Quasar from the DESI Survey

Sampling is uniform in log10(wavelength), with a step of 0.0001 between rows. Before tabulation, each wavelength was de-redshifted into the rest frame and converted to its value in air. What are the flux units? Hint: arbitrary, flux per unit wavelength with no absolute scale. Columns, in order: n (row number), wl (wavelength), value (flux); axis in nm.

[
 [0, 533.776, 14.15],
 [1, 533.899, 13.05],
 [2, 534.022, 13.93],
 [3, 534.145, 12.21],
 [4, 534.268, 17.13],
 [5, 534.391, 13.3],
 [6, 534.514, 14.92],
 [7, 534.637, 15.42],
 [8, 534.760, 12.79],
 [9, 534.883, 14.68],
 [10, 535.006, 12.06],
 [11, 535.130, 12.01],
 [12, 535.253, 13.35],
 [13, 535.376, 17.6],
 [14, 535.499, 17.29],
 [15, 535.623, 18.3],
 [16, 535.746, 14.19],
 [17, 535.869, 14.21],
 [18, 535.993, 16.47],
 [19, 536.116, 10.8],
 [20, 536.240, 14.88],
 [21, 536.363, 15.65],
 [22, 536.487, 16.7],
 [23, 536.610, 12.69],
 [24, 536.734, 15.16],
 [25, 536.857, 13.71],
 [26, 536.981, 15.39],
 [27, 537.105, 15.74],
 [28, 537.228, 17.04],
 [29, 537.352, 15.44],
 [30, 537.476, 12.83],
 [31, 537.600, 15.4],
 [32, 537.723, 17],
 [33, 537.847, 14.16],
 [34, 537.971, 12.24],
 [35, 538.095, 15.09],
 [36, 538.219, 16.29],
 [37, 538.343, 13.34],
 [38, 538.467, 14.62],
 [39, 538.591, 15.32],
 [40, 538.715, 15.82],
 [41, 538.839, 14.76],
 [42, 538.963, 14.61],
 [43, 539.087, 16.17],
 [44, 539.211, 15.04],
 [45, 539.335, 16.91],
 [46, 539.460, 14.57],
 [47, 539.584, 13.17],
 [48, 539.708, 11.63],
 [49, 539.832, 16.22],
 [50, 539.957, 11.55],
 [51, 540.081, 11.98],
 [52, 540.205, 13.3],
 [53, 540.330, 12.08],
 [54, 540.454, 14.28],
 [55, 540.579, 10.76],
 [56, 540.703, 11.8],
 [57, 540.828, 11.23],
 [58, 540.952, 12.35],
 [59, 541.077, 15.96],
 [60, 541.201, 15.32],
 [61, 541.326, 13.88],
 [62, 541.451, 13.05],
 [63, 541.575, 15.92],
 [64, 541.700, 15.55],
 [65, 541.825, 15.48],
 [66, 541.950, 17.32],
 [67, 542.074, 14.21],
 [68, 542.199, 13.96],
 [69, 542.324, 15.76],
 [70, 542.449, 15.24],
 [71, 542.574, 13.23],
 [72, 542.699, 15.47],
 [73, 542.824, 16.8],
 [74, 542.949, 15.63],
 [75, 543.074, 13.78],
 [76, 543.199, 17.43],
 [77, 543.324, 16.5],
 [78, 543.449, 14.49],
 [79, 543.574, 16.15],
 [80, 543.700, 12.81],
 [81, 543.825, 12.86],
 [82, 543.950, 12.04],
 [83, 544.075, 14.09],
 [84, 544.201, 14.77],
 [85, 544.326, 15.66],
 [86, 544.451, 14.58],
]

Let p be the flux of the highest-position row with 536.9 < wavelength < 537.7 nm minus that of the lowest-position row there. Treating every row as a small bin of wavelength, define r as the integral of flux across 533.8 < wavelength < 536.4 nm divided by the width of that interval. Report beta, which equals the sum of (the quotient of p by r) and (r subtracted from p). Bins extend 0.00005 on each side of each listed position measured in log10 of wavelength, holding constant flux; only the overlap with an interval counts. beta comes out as -14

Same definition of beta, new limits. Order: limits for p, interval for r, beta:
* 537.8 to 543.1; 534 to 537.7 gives -15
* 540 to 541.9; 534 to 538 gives -11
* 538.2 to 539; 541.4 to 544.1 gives -17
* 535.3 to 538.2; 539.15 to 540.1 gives -17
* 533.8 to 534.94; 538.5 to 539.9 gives -13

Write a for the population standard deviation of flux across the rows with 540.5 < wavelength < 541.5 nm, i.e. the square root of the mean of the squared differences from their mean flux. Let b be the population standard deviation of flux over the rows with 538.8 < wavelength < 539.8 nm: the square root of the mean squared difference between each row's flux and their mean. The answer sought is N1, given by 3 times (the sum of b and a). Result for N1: 9.9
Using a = 1.8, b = 1.54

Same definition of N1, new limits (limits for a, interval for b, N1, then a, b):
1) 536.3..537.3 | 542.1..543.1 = 7.4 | 1.4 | 1.13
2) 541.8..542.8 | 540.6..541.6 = 8.8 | 1.2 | 1.76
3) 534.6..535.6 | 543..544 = 11.8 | 2.1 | 1.85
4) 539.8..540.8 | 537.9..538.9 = 8.7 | 1.7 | 1.24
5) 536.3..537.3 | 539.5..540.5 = 8.6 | 1.4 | 1.50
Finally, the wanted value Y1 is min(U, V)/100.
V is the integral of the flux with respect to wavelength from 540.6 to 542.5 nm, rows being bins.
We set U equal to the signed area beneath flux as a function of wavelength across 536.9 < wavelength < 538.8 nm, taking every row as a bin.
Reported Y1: 0.273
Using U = 28.6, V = 27.3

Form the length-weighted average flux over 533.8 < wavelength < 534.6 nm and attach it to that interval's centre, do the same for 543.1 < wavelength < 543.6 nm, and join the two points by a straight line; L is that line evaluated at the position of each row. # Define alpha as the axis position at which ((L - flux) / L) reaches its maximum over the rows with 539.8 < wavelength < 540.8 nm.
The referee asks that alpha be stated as 540.579 nm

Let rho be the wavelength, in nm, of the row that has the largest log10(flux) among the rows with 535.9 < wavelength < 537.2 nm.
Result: 536.487 nm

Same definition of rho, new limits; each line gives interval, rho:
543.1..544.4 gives 543.199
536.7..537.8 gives 537.228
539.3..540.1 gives 539.335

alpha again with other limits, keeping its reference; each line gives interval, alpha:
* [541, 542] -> 541.451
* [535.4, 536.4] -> 536.116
